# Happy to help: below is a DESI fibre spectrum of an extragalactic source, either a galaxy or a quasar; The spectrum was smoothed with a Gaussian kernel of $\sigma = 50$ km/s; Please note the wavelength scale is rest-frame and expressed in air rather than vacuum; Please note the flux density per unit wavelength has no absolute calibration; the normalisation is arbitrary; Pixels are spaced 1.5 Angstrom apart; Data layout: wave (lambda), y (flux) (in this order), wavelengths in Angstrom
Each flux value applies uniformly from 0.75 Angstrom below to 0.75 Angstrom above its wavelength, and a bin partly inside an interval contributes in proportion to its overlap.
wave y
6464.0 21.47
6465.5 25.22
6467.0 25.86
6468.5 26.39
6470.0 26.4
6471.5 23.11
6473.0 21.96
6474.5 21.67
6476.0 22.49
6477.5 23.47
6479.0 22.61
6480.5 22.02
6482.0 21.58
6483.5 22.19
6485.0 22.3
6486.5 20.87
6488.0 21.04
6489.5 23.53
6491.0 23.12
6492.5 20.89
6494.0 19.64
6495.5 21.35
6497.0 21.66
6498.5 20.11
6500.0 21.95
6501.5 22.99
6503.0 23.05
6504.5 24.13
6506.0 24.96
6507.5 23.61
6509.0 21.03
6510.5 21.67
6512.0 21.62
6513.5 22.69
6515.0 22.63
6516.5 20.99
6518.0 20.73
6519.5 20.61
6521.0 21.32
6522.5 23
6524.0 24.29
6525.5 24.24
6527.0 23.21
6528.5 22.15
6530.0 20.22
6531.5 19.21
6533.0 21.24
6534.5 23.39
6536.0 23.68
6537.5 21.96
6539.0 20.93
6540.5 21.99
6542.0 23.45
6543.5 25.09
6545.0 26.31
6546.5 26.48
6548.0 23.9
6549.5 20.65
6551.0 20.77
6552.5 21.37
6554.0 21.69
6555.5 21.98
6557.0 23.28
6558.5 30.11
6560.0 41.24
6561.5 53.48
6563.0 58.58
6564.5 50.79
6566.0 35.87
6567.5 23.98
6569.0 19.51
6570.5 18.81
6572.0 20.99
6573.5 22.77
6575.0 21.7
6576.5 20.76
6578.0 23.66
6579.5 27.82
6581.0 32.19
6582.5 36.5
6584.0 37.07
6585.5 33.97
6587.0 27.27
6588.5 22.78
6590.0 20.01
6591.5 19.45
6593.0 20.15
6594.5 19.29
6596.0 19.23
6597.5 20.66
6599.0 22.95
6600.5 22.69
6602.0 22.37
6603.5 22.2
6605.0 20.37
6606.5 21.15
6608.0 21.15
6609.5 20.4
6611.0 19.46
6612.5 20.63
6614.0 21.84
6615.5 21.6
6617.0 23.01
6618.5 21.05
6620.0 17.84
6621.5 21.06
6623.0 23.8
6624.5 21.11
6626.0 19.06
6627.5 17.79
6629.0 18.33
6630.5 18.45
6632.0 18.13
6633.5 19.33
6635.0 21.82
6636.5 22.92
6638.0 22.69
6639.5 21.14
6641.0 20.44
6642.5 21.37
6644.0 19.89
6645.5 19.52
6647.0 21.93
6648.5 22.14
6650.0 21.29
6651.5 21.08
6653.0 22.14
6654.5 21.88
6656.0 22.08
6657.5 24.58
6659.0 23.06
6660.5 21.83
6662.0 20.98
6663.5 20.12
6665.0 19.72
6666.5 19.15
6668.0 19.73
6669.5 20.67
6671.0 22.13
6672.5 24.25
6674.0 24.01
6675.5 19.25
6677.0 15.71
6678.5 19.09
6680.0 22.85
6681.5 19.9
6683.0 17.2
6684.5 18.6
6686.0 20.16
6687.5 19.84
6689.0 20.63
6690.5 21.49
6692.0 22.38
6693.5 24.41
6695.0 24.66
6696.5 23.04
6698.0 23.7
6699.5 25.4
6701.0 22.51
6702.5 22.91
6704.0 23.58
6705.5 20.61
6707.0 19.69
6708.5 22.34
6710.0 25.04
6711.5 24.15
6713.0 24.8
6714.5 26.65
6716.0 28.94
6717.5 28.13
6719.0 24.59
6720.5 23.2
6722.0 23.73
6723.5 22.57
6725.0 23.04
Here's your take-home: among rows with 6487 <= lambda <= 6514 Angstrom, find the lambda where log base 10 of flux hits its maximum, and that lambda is 6506.0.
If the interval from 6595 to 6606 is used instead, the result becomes 6599.0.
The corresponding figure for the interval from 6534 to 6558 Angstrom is 6546.5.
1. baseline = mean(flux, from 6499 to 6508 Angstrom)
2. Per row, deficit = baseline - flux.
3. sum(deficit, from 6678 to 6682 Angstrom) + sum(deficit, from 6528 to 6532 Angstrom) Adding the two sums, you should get 17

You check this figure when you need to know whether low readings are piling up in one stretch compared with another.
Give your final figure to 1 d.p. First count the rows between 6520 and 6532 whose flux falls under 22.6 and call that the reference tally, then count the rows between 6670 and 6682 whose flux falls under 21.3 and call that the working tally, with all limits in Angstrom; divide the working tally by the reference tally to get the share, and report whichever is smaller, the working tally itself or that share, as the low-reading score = 1.0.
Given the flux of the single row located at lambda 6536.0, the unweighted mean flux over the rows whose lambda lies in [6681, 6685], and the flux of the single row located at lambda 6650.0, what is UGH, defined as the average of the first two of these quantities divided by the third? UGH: 0.99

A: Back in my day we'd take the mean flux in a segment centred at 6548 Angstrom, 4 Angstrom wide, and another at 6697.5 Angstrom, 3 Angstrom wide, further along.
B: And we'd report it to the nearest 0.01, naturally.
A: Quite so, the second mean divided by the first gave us 0.99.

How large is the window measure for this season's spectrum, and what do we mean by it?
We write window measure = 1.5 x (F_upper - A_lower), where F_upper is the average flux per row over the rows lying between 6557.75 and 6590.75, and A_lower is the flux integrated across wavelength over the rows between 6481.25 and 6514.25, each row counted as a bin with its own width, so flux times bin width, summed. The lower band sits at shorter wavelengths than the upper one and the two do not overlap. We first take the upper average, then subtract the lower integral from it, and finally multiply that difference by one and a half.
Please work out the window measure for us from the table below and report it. -1047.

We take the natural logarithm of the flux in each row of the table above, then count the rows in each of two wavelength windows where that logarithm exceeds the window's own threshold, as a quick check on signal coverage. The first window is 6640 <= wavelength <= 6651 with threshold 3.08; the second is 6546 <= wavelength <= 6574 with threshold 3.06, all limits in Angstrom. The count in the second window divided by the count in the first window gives 7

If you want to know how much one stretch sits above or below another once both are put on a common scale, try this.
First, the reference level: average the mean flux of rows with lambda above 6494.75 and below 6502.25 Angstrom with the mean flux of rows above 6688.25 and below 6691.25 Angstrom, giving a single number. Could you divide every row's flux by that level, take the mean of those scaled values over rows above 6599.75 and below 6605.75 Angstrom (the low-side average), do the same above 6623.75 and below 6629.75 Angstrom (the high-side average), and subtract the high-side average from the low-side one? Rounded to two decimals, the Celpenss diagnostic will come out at 0.13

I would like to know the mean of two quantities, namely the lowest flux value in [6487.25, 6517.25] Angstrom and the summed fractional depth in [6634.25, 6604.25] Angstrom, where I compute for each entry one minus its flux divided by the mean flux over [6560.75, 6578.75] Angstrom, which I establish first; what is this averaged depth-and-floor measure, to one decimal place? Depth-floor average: 13.3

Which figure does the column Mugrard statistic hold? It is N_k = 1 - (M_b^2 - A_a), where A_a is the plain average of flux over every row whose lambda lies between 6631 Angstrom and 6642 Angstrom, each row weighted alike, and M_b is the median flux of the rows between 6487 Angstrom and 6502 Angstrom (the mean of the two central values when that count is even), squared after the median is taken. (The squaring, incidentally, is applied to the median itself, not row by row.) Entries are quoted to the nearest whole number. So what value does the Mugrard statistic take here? -441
